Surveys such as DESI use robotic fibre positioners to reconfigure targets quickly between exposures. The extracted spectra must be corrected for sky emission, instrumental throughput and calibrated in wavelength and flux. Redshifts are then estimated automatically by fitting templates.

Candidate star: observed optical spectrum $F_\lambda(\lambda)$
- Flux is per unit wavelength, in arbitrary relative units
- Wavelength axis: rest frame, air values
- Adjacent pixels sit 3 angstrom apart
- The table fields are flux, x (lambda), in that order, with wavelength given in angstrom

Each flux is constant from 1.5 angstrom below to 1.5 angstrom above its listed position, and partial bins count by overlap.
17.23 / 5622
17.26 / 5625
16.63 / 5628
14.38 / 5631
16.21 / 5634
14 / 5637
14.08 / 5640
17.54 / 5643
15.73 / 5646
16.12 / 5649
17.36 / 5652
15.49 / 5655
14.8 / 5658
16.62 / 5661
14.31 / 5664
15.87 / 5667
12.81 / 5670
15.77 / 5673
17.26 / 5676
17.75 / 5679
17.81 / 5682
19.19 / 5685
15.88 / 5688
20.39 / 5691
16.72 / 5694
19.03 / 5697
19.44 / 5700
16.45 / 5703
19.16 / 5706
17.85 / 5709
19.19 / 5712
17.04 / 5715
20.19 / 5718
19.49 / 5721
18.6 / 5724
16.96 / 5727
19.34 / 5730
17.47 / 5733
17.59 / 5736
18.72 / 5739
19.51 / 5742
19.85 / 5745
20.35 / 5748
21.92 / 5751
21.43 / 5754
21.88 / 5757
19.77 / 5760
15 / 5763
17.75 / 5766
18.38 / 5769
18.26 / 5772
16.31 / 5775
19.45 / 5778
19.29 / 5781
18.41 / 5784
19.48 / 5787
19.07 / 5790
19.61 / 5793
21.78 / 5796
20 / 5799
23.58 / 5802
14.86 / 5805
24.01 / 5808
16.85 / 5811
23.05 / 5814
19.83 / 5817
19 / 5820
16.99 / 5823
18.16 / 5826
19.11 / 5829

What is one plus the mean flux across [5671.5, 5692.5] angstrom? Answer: 18.7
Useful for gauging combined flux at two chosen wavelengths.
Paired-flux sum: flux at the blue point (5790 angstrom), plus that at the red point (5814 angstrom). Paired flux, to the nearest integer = 42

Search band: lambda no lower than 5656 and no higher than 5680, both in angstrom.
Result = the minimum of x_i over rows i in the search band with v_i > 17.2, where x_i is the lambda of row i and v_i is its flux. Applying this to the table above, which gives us 5676 angstrom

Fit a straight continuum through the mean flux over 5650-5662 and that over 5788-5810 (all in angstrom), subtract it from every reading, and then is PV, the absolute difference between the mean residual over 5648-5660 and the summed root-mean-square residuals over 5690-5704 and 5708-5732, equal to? 3.3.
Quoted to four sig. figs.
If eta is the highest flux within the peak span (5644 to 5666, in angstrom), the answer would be 17.36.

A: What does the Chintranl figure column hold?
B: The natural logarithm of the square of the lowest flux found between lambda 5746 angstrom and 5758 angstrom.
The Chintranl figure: 6.03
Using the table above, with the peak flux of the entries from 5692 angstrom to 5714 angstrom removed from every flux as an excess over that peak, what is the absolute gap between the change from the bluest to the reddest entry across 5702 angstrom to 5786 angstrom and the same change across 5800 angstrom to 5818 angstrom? 5.7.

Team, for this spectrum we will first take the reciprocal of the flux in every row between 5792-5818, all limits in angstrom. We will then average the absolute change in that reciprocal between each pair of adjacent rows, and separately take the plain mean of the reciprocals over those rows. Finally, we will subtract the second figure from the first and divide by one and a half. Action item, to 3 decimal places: -0.024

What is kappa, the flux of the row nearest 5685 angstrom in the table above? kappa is 19.19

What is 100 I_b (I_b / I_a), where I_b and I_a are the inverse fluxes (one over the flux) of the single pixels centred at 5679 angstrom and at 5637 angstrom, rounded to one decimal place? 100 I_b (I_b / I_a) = 4.4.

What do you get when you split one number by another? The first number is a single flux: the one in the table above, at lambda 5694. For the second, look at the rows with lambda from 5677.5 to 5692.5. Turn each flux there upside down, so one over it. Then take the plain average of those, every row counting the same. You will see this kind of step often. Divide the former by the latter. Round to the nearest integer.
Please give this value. 302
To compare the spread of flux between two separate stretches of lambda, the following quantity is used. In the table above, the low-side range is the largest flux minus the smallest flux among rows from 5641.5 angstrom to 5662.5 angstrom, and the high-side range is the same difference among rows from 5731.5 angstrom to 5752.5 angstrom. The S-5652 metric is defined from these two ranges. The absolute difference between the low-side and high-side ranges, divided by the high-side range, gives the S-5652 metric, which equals 0.38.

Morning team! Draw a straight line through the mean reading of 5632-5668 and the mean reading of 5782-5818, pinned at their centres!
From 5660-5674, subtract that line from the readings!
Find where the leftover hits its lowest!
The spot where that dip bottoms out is 5670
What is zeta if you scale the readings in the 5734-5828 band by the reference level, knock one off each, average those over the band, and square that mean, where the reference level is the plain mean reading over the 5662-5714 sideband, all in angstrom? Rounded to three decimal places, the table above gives 0.013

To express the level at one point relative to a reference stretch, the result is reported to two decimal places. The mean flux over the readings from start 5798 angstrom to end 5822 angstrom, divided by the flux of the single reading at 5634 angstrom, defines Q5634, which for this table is 1.24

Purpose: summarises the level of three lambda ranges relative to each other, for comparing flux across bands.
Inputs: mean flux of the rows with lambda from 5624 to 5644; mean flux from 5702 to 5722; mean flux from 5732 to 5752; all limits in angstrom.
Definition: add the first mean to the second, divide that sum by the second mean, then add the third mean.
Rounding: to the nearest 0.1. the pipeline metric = 21.2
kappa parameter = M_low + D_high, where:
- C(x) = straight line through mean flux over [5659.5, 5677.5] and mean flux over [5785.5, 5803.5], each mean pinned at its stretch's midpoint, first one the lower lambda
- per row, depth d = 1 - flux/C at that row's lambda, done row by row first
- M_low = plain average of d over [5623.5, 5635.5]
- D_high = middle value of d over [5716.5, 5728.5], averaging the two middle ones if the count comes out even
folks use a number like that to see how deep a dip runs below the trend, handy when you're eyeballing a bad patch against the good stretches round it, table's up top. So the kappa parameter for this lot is -0.24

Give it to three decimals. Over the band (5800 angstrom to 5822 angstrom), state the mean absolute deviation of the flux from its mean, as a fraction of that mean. 0.144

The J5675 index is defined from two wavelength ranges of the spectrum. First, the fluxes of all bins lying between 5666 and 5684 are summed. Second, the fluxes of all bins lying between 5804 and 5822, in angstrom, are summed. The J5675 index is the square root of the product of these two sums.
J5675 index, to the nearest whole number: 107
